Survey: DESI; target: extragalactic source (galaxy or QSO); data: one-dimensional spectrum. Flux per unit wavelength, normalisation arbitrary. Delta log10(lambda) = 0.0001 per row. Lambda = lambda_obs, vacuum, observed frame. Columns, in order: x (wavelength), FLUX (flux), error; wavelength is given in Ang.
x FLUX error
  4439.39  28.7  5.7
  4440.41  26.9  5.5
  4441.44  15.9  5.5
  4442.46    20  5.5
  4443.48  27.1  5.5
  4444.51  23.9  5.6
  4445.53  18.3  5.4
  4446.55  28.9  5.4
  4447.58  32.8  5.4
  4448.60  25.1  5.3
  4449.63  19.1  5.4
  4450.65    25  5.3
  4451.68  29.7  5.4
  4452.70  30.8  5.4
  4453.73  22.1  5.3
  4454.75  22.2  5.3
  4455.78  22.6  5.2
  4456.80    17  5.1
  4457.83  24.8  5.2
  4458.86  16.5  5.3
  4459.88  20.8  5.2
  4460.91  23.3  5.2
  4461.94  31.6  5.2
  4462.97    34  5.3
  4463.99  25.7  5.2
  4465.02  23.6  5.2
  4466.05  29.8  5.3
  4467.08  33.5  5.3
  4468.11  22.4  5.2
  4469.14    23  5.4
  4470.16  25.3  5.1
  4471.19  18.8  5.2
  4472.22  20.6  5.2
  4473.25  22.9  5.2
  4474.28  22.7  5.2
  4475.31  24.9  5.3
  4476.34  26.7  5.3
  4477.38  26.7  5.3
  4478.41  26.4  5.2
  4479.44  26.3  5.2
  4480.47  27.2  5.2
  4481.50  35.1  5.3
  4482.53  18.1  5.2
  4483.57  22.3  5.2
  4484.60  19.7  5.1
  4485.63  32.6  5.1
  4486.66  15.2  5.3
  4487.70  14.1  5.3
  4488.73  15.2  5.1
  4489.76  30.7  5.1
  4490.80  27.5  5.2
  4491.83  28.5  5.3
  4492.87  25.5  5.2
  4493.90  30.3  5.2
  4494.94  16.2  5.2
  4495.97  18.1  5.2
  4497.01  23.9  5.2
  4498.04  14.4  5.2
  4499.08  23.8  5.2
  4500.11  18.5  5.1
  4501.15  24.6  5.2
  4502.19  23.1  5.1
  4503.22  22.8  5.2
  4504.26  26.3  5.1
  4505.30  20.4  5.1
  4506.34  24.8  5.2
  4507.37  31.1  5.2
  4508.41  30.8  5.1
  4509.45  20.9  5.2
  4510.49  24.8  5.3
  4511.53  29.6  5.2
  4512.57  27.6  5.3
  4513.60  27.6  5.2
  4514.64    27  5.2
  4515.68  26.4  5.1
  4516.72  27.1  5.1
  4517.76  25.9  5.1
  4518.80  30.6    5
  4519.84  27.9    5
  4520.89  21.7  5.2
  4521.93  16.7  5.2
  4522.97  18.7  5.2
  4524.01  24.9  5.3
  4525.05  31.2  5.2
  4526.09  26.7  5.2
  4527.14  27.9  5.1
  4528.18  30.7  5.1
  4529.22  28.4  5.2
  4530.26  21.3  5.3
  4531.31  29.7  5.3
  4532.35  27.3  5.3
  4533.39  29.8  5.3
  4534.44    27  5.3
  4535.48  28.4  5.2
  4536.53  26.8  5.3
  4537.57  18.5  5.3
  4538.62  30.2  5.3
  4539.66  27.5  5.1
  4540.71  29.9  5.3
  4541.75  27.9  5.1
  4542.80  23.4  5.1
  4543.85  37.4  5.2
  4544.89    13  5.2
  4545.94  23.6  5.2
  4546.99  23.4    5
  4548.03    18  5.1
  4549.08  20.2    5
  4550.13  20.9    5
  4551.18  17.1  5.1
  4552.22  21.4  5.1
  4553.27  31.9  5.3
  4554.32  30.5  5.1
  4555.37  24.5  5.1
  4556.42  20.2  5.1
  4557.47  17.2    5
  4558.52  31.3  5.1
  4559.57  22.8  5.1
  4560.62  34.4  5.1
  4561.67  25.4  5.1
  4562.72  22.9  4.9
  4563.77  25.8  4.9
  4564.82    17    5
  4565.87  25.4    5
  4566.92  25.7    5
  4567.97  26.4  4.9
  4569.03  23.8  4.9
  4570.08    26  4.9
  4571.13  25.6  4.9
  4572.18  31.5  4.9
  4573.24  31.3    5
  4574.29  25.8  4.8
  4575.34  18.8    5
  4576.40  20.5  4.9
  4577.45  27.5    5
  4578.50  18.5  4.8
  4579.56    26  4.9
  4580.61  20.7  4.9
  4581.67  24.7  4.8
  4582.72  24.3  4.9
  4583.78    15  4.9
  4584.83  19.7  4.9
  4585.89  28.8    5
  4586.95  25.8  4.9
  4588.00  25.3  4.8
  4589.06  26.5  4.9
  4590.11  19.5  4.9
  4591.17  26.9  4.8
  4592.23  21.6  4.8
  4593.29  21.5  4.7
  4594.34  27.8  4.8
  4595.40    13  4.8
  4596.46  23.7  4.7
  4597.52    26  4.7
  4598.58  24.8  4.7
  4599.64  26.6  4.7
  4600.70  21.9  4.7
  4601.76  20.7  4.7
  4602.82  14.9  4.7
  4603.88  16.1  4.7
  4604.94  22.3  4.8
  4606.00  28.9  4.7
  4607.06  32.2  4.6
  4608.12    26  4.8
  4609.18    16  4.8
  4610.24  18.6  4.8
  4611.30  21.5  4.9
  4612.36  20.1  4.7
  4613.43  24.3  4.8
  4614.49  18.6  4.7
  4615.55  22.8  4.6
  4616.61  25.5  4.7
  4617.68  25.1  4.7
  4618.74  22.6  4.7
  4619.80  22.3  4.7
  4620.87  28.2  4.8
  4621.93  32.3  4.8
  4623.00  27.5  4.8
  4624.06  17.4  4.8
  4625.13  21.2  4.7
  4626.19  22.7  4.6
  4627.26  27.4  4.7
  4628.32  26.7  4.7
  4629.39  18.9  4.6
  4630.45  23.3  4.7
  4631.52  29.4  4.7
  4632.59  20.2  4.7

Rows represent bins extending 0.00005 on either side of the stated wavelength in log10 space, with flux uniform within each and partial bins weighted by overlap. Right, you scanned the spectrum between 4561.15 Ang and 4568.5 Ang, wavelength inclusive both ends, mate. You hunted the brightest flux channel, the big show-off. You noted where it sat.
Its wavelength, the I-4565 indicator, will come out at 4567.97 Ang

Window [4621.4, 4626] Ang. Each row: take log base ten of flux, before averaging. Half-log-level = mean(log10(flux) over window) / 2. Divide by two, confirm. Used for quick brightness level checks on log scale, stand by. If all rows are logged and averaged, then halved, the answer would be 0.689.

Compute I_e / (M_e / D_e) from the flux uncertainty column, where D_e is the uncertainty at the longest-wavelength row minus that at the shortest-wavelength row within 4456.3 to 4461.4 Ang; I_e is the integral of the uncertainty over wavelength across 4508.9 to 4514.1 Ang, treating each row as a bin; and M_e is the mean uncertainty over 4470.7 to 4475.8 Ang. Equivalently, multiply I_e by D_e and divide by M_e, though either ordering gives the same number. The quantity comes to 0.5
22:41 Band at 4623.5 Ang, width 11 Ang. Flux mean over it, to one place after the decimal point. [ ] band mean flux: 24.8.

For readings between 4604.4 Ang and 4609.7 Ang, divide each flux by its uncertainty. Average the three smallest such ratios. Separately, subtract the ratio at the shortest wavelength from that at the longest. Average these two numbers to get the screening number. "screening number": 1.58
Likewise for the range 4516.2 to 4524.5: 1.52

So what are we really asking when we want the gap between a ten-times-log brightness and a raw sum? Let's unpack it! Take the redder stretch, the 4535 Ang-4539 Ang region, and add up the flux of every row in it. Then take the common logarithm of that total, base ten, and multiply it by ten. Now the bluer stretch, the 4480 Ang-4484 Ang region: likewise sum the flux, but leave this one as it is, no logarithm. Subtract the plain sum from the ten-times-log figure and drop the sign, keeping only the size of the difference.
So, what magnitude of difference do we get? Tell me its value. 82.5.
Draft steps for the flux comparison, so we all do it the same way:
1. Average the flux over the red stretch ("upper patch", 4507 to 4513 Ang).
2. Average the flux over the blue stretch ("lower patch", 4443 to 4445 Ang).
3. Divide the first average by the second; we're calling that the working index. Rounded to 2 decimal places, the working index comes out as 1.08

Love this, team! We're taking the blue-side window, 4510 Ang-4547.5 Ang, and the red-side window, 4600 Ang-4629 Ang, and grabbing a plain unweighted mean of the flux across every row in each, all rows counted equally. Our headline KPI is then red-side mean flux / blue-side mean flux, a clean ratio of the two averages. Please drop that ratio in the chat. 0.88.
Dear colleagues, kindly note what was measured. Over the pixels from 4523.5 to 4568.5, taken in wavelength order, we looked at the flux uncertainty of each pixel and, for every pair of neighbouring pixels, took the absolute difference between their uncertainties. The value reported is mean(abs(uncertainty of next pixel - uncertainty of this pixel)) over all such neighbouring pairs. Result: 0.067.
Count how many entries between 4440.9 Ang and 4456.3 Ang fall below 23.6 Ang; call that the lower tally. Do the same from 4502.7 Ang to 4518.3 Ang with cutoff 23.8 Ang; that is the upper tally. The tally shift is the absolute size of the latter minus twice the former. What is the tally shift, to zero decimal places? 11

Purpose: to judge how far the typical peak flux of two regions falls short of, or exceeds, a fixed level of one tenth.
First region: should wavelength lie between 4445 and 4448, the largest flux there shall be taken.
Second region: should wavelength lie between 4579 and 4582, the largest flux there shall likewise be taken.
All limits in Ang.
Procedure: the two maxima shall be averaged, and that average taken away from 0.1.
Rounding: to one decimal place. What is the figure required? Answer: -29.3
